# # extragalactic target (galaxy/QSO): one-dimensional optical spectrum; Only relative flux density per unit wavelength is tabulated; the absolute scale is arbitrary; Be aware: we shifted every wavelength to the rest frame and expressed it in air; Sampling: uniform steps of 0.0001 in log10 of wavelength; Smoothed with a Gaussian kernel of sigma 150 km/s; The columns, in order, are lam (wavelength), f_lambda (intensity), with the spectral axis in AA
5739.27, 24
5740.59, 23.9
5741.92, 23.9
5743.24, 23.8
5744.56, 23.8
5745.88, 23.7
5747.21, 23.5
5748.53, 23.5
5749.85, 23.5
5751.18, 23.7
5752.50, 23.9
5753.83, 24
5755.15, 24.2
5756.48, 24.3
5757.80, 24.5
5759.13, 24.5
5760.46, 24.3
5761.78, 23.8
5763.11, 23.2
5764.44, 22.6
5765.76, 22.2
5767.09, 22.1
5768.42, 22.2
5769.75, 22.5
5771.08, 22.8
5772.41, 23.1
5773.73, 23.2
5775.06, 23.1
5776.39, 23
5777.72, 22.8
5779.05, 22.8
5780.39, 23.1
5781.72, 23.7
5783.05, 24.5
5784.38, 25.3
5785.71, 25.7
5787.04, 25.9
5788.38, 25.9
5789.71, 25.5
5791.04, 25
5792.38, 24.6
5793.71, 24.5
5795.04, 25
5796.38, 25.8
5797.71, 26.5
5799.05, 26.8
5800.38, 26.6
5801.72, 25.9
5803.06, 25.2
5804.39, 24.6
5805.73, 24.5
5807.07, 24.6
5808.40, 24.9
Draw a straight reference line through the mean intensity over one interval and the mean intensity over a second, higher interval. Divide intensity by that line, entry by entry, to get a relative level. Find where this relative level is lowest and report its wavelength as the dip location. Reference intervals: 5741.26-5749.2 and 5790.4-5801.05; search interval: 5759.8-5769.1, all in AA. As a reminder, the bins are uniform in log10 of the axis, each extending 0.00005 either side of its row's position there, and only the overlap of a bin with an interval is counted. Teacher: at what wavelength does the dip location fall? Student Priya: 5767.09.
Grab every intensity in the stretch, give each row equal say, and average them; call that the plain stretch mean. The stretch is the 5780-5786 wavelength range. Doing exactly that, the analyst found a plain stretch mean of 24.5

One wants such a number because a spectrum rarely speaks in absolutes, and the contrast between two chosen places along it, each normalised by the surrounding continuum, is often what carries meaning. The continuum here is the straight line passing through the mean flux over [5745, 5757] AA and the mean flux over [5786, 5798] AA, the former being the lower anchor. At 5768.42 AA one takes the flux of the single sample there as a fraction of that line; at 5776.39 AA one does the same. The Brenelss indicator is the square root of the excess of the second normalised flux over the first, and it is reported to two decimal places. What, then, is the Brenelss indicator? 0.14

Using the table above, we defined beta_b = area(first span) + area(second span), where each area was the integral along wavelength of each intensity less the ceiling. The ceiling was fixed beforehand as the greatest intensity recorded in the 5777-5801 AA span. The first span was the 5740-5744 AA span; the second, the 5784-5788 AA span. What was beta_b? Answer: -16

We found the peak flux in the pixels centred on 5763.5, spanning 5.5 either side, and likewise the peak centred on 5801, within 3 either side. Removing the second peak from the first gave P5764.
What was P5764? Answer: -2.3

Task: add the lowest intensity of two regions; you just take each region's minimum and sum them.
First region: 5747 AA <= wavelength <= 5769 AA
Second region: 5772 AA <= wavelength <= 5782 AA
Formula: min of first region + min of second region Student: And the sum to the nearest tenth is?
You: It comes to 44.9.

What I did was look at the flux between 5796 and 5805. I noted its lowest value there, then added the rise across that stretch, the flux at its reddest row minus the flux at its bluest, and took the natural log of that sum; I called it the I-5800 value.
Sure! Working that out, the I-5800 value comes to 3.15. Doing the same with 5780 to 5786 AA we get 3.25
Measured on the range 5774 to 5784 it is 3.19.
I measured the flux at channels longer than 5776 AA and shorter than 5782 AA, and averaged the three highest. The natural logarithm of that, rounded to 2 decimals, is 3.15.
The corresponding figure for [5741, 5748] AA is 3.17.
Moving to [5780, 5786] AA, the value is 3.23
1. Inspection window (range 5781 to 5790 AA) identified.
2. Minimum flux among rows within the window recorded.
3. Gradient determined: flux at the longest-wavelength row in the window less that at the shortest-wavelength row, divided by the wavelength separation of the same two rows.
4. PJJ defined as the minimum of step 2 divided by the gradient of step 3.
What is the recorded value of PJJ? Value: 105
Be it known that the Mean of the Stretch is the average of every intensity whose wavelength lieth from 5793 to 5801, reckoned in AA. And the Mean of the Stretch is 25.9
